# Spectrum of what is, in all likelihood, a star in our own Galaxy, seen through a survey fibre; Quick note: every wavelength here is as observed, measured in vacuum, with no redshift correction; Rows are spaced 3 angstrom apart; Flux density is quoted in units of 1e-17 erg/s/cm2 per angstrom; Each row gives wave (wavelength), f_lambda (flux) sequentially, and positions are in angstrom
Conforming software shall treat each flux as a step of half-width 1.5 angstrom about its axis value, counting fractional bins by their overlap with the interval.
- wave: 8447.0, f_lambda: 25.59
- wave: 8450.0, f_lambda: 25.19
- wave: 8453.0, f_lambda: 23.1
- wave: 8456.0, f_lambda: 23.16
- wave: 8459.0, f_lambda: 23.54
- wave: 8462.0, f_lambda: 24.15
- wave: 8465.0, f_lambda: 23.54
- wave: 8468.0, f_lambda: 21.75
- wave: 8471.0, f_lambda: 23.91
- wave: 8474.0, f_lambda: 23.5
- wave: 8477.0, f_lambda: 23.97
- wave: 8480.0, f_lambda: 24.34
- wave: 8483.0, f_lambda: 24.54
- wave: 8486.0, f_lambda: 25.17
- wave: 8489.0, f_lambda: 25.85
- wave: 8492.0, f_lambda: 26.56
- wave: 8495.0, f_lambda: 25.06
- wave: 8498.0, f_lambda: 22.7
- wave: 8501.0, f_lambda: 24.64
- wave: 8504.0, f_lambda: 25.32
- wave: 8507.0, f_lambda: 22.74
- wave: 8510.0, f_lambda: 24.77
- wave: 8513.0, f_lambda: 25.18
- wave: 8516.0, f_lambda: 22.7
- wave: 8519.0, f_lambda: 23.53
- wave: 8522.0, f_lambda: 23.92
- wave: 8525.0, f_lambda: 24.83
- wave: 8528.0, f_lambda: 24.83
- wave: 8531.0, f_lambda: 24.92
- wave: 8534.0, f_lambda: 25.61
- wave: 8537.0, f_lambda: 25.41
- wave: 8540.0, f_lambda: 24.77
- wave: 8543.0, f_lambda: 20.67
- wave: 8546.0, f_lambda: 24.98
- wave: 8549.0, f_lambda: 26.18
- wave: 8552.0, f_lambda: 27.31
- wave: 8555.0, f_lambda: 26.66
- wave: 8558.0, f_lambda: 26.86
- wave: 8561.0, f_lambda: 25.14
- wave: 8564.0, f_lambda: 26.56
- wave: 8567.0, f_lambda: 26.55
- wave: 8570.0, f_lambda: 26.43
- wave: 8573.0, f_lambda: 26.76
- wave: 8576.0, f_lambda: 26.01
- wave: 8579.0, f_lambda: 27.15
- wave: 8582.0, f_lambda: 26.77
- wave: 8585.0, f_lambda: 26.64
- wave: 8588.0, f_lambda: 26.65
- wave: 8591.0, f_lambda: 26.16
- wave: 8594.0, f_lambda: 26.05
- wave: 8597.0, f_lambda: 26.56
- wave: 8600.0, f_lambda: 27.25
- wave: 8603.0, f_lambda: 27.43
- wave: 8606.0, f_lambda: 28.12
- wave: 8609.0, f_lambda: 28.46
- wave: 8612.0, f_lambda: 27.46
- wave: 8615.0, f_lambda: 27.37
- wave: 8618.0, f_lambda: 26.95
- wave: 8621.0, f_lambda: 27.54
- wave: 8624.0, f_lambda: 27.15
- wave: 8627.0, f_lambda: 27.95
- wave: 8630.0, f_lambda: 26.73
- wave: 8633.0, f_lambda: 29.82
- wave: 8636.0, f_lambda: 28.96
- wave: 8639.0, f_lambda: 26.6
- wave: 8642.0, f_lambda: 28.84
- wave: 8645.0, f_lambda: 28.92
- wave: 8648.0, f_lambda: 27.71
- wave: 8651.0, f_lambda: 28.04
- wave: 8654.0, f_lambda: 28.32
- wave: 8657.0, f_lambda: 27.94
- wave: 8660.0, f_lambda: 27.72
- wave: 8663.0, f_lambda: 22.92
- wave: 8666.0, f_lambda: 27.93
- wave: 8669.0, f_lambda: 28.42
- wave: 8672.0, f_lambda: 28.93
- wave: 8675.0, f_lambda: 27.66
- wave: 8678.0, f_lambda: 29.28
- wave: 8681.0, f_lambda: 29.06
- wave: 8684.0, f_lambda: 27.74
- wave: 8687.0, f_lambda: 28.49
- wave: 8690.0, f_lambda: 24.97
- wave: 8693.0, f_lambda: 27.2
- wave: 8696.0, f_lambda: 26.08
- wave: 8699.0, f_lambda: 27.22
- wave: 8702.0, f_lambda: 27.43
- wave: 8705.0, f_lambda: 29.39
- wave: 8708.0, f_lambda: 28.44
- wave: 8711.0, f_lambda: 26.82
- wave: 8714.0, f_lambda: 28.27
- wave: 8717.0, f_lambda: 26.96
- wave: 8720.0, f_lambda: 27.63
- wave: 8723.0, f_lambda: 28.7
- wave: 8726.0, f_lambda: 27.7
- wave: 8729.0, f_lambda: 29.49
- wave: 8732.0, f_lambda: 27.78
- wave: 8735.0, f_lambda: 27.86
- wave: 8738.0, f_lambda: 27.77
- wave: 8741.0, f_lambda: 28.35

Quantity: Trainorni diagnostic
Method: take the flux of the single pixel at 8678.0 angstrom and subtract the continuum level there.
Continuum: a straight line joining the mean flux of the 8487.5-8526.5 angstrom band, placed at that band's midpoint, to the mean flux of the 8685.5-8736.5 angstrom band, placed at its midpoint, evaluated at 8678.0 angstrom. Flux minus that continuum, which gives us 2.1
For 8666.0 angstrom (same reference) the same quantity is 1.0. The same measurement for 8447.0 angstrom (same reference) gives 2.1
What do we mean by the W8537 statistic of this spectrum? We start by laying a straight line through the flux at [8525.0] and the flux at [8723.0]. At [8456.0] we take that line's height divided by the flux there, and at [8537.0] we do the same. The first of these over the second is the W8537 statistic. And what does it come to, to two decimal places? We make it 1.03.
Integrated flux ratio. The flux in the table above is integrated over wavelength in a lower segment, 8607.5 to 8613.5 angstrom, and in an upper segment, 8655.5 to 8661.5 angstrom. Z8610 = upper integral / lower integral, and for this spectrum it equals 0.995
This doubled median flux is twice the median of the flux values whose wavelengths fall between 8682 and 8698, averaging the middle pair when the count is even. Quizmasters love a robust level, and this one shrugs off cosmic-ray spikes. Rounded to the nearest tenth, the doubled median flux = 54.4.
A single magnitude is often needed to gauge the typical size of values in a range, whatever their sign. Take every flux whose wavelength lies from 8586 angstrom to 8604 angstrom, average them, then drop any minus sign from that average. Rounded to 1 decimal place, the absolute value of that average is 26.7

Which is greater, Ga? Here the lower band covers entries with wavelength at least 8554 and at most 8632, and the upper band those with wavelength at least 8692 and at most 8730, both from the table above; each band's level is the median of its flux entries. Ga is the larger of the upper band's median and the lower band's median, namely 27.6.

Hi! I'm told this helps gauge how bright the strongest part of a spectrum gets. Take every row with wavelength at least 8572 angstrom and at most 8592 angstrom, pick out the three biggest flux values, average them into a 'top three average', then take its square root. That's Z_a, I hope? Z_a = 5.19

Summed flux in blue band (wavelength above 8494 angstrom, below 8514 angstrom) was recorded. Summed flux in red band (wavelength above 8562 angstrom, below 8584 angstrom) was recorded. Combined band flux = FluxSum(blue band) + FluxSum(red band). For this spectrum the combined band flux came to 357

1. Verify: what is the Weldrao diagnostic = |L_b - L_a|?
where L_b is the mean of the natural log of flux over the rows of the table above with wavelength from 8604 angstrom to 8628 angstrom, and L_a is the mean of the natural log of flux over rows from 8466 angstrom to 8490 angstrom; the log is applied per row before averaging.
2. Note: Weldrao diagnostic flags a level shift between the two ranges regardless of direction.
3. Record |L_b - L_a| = 0.14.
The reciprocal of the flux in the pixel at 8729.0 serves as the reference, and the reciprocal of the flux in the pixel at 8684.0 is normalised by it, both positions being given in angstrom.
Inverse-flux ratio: 1.06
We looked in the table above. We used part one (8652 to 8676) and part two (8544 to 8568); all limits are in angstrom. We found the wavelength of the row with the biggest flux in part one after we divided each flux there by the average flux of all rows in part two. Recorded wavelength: 8672.0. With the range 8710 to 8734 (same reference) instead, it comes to 8729.0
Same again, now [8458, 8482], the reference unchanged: 8480.0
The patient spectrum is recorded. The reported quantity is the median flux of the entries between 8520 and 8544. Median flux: 24.8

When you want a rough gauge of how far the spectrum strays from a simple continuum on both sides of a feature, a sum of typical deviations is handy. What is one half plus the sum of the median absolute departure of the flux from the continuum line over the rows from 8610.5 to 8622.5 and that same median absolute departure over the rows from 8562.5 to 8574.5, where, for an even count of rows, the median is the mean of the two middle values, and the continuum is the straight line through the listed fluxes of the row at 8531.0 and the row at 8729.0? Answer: 1.9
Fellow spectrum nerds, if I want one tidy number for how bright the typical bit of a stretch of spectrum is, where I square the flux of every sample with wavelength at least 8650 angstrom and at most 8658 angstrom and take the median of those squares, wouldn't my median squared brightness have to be 786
